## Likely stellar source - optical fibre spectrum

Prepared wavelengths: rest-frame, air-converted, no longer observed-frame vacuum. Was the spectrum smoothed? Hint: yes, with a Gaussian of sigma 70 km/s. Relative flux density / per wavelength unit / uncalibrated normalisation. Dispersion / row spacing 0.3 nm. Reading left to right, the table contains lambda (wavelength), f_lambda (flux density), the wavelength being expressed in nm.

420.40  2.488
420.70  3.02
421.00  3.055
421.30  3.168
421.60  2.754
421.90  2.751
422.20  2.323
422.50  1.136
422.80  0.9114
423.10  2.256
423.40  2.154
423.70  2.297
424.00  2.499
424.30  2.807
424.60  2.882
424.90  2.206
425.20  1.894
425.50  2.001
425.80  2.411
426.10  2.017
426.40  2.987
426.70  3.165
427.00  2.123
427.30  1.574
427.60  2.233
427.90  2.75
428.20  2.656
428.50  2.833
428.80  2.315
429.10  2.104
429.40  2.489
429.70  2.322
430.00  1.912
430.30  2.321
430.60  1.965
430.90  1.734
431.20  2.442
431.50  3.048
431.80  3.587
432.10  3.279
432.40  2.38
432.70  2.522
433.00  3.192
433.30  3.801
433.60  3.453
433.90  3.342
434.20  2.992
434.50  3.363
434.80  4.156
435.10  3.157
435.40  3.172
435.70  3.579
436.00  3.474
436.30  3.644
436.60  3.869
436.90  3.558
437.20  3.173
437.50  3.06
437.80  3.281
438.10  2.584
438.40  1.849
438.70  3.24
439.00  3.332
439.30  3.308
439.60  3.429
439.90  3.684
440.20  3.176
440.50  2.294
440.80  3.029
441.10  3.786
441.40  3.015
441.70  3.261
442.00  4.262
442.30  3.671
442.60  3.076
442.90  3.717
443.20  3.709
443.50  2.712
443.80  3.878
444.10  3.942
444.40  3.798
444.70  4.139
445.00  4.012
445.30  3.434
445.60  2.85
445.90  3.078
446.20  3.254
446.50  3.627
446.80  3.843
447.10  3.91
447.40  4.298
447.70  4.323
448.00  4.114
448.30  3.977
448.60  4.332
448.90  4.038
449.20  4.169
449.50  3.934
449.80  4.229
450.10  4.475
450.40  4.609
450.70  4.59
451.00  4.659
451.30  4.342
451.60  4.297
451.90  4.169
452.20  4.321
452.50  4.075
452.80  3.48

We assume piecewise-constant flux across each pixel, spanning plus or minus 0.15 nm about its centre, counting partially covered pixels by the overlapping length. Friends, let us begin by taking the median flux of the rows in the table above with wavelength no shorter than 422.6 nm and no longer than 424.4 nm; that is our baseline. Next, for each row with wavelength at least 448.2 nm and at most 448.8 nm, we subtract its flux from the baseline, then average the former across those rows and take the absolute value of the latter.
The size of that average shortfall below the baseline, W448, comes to 1.9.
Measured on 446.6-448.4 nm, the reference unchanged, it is 1.8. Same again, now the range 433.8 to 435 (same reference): 1.2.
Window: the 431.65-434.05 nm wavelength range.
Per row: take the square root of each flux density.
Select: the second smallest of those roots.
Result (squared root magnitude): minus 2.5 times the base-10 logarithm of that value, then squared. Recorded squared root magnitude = 0.3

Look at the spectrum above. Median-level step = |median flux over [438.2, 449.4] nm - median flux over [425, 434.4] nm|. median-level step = 1.24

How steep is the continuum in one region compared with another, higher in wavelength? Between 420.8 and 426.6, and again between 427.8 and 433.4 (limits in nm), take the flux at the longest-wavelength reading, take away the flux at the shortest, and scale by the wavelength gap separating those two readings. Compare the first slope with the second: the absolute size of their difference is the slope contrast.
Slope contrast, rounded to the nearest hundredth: 0.21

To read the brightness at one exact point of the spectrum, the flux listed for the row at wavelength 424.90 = 2.206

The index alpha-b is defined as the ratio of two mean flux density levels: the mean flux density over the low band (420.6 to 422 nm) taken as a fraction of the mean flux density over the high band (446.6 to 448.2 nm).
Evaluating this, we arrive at 0.72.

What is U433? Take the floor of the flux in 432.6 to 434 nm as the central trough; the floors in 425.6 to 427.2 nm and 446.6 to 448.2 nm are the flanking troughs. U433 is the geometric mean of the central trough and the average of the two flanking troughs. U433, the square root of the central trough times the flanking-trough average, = 2.7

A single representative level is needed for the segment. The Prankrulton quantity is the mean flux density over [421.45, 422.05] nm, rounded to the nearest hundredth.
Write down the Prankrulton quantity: 2.75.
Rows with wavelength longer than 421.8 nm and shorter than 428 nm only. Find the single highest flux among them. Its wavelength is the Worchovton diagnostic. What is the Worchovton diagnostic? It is 426.70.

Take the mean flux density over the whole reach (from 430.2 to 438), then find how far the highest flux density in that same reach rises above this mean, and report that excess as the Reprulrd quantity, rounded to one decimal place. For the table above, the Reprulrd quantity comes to 1.0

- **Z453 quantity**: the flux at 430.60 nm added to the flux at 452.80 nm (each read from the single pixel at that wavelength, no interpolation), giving 5.4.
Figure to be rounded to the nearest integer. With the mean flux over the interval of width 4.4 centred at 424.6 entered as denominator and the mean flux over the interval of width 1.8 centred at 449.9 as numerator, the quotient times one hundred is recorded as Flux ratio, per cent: 193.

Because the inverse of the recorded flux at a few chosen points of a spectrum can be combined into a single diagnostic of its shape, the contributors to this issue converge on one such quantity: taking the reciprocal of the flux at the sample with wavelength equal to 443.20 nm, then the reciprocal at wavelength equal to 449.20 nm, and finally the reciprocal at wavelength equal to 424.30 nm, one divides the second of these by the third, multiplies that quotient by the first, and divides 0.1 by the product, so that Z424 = 0.55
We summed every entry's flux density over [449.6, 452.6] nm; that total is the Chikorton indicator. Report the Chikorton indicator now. 44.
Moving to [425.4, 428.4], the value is 24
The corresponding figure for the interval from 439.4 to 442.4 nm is 34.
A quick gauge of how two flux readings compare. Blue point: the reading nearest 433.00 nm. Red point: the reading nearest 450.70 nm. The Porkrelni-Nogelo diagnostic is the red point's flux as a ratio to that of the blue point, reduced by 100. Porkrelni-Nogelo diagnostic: -98.6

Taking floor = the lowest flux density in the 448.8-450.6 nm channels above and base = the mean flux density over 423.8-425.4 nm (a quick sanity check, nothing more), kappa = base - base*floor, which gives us -7.2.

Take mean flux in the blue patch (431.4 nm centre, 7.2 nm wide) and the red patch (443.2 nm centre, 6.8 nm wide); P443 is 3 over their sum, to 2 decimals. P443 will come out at 0.48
